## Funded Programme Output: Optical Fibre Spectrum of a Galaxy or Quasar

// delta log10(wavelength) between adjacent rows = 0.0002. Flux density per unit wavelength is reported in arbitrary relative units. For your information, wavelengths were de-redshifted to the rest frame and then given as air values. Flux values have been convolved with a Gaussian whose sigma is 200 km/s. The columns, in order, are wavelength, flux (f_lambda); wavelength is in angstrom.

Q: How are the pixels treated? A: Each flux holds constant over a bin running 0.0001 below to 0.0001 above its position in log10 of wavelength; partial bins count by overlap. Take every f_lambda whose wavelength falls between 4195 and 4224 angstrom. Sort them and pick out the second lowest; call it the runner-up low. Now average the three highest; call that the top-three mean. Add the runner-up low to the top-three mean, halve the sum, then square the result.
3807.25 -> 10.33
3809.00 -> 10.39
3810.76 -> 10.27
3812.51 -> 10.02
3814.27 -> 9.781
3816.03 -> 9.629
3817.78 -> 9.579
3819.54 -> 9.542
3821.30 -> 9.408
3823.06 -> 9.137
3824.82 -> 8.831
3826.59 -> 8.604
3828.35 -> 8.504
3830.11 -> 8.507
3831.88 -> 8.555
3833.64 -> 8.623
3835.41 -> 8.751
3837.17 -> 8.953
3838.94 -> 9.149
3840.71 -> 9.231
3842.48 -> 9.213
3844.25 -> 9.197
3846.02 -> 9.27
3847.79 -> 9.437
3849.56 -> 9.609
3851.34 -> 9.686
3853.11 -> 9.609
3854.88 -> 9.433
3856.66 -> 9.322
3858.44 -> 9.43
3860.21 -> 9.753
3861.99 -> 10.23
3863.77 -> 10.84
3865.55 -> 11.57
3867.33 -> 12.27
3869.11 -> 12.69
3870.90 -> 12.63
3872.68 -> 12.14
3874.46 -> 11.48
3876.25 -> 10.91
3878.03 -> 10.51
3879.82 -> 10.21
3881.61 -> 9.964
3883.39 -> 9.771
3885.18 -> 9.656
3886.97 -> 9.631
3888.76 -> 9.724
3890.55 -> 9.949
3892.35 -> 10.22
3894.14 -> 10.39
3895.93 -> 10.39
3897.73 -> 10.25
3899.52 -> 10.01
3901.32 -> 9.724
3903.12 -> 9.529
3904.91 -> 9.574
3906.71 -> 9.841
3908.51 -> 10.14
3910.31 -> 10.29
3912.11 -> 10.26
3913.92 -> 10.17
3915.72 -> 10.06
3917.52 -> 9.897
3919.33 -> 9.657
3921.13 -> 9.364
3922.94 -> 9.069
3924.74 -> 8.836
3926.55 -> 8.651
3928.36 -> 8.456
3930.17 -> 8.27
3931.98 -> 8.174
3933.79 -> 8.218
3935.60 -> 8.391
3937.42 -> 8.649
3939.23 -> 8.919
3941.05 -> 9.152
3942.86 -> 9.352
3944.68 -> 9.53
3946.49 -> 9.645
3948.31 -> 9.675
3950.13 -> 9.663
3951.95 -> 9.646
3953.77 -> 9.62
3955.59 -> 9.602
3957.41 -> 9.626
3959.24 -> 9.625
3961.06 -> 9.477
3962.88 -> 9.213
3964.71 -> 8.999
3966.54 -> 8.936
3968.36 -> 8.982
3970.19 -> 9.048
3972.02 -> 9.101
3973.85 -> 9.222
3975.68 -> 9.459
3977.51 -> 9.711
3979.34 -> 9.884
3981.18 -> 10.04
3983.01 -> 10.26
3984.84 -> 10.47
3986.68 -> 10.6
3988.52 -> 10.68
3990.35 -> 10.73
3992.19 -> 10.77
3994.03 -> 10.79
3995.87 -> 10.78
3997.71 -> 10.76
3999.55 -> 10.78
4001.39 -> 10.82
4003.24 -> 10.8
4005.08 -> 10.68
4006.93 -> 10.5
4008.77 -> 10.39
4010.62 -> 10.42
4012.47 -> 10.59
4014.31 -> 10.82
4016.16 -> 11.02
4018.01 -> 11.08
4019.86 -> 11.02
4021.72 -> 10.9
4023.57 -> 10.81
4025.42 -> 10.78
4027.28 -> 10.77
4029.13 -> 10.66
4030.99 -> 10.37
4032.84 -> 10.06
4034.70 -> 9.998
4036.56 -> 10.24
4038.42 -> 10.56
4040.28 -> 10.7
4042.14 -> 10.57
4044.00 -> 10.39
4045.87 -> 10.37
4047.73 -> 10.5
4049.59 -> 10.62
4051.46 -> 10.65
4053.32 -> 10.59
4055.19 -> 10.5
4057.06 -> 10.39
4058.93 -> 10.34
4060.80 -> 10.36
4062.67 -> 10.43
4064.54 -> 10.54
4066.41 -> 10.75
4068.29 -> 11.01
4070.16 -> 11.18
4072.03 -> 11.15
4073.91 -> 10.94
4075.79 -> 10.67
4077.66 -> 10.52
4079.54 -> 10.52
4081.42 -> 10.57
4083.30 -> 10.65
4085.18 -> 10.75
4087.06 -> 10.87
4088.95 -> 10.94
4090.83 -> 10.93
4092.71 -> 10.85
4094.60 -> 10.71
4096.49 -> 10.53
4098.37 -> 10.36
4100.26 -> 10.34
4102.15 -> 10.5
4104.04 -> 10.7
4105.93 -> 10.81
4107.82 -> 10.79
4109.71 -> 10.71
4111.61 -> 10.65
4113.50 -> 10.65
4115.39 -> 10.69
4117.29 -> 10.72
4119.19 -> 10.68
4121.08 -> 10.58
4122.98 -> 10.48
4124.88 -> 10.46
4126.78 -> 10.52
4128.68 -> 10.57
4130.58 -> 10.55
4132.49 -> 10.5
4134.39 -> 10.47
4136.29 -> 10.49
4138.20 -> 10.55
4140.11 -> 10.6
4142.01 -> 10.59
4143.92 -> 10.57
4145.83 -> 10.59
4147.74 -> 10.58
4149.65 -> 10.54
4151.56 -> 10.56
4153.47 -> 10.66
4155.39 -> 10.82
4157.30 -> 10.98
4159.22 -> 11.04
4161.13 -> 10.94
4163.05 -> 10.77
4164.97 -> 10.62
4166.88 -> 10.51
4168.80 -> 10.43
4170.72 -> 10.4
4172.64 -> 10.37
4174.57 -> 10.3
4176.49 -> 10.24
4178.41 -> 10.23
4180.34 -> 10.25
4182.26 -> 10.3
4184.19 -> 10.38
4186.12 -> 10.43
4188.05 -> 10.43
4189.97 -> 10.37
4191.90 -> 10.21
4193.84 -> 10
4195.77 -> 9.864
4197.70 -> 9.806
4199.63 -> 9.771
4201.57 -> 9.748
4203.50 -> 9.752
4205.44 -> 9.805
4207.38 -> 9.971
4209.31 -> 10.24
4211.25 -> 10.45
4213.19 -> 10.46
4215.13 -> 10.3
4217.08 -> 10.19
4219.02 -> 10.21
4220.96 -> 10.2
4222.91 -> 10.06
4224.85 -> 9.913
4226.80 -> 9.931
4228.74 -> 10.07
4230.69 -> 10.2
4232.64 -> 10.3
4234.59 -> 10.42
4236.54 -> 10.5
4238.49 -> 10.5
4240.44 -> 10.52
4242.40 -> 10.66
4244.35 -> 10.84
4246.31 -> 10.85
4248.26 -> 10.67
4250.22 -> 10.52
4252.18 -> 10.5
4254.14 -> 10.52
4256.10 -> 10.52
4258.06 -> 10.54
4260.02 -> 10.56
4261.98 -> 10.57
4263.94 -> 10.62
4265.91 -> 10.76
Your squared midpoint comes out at 102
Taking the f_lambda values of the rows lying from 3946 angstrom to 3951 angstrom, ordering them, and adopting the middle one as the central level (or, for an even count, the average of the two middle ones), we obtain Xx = 9.7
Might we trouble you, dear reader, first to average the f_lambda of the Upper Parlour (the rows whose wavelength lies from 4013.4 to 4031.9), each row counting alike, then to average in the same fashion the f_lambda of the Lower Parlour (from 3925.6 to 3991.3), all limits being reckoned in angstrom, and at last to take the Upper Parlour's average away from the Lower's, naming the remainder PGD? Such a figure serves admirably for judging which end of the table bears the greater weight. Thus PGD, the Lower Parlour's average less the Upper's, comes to -1.4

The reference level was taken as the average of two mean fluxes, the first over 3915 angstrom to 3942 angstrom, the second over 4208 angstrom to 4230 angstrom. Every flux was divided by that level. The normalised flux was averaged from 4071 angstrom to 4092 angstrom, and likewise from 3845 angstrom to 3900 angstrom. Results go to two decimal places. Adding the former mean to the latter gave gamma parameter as 2.21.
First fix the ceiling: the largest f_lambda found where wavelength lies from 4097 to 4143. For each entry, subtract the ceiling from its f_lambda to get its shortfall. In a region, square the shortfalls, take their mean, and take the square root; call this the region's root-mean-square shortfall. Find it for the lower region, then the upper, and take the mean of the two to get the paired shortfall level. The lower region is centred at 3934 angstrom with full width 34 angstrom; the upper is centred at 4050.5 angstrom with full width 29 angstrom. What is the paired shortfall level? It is 1.1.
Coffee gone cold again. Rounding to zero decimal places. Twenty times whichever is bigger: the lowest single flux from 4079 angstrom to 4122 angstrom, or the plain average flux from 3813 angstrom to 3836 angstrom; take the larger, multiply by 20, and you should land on 207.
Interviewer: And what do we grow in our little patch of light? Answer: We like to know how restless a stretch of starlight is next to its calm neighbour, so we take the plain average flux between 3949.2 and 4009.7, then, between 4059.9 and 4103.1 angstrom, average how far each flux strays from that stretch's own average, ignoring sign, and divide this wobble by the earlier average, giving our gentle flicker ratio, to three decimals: 0.021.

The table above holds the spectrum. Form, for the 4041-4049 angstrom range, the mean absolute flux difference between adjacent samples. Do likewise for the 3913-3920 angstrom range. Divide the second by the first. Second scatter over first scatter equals 1.6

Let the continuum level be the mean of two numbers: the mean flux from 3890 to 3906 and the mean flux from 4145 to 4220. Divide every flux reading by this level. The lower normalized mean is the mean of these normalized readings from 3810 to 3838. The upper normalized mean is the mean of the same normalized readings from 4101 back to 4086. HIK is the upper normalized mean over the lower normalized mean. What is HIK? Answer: 1.17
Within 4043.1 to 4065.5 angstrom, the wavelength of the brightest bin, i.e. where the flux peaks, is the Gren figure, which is 4051.46 angstrom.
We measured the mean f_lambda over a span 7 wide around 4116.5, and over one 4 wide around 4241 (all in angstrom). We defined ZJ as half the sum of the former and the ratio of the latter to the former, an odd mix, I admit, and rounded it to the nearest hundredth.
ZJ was 5.84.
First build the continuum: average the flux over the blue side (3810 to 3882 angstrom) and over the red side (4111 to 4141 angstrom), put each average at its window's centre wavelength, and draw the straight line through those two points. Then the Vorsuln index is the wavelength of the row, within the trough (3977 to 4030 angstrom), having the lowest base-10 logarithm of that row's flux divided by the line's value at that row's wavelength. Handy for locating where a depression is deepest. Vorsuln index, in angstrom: 3977.51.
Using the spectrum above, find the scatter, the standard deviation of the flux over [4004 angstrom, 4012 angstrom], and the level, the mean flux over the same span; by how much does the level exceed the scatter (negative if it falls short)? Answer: 10.4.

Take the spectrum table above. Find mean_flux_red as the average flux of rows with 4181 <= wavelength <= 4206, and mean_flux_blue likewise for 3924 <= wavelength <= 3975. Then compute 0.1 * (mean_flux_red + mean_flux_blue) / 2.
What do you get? 0.96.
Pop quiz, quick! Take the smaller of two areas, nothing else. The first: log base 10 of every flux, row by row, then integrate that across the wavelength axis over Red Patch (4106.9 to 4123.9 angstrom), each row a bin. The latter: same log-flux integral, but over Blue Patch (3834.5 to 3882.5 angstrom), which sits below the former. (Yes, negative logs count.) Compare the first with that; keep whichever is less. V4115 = 17.5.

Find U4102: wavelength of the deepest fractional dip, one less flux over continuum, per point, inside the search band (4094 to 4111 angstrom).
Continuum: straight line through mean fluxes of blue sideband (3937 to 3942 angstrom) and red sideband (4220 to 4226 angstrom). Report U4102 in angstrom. 4100.26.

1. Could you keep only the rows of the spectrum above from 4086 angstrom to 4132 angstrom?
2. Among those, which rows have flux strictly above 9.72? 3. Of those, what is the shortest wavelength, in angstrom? 4087.06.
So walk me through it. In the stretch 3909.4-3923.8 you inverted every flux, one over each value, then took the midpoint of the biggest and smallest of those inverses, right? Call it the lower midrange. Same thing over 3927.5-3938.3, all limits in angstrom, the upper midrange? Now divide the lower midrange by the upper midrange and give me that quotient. 0.87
